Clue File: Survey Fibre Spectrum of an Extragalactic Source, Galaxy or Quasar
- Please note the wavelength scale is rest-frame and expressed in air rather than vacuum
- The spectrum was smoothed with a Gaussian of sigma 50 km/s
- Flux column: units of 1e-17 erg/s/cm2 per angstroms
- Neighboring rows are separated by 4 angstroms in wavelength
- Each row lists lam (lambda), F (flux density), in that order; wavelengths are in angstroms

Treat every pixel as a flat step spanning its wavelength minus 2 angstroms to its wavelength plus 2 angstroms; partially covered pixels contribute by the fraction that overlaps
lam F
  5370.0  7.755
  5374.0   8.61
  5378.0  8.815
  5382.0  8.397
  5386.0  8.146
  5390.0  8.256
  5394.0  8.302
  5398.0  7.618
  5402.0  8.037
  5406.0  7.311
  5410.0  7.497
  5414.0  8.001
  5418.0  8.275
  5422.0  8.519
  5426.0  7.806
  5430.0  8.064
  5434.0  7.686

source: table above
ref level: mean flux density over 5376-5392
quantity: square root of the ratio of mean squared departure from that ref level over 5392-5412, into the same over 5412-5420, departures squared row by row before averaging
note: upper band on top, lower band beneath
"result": 0.4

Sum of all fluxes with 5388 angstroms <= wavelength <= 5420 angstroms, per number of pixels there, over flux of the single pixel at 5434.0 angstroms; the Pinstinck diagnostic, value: 1.03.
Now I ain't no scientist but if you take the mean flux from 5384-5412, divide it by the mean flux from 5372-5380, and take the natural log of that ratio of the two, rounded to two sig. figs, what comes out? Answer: -0.10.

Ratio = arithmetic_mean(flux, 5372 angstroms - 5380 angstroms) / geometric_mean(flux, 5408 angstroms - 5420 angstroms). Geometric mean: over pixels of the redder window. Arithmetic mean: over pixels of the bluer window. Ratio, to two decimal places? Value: 1.10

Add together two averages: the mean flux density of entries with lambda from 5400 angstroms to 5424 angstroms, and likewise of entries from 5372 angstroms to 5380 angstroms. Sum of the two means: 16.7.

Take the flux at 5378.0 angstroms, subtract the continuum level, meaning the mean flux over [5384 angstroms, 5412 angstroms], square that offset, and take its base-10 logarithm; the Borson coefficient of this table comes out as -0.1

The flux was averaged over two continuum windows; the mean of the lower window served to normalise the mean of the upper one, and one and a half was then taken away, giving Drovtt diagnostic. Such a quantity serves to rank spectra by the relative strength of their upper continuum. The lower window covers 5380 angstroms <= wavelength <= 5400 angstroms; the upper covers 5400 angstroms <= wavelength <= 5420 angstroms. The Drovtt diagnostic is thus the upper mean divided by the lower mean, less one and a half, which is -0.54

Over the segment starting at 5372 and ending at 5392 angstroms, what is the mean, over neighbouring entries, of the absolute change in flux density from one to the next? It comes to 0.25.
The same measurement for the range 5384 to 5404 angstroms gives 0.31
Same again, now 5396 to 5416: 0.46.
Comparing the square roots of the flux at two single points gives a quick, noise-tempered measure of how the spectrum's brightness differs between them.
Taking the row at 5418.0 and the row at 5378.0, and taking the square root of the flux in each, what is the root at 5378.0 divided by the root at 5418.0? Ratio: 1.032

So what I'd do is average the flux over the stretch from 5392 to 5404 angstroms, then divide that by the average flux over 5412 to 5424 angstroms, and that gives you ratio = 0.97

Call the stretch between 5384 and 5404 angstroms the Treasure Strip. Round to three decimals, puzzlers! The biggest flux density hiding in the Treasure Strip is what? 8.302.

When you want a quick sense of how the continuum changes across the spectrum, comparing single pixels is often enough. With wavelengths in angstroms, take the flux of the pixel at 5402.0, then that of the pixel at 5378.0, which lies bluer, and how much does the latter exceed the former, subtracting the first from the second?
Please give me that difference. 0.78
